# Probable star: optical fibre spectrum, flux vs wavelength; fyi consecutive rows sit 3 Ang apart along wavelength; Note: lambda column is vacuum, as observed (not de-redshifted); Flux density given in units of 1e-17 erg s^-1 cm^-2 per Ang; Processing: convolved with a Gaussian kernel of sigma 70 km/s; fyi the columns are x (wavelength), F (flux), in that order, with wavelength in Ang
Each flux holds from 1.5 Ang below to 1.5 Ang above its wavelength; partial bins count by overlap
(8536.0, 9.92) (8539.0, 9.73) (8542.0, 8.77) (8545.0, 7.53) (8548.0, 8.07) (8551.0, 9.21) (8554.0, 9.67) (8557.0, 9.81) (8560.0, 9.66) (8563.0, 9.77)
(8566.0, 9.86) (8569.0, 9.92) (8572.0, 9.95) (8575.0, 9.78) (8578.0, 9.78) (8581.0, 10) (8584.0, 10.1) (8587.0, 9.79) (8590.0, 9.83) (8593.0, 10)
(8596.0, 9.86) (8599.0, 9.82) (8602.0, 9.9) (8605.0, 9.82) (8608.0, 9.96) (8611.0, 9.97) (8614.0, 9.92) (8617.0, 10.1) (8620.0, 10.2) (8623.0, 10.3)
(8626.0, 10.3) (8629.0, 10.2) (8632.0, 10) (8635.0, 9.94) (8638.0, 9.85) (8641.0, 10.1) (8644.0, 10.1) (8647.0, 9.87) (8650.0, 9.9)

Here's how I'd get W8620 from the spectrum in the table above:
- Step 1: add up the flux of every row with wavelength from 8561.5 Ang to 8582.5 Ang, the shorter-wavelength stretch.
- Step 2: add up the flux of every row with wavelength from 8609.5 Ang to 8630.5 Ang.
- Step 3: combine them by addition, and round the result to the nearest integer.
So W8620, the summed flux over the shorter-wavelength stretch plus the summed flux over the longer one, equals 140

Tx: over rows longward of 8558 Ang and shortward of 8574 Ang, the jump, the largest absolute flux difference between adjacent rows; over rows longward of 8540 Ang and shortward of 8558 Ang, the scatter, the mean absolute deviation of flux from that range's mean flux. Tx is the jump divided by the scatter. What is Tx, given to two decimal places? 0.15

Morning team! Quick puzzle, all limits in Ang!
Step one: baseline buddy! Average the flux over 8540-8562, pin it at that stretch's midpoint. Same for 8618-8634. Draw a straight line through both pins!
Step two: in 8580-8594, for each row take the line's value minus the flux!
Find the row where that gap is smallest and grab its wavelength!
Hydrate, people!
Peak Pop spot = 8584.0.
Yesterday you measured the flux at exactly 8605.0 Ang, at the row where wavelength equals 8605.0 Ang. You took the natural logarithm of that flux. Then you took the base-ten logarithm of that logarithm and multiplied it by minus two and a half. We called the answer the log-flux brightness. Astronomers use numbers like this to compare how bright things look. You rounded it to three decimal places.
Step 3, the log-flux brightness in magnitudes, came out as -0.897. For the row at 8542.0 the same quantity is -0.842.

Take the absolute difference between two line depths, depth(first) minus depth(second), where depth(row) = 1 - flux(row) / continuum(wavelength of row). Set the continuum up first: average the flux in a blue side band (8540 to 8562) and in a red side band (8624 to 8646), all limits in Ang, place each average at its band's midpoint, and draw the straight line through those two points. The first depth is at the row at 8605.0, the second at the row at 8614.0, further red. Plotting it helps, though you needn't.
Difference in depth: 0.002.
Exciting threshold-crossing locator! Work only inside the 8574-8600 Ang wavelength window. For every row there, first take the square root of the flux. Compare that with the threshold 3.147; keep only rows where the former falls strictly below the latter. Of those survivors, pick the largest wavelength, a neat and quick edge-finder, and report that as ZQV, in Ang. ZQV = 8599.0 Ang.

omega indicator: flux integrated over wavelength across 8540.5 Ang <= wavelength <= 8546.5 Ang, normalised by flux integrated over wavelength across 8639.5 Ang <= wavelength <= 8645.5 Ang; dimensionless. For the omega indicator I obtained 0.807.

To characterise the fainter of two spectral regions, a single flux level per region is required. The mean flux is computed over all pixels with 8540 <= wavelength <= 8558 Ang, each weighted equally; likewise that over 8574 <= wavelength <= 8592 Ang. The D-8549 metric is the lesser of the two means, 8.84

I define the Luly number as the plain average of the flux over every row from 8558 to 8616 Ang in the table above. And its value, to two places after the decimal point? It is 9.88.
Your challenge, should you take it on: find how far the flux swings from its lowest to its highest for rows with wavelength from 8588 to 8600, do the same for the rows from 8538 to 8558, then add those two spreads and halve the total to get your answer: 1.2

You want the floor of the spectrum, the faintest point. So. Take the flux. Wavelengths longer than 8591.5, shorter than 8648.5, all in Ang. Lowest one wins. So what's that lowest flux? 9.82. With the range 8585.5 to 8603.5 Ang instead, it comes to 9.79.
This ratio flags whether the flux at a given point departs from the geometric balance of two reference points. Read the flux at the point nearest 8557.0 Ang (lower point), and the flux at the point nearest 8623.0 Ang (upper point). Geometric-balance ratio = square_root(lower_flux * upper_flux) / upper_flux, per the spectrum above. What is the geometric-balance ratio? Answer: 0.976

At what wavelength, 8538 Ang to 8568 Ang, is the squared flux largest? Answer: 8566.0 Ang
